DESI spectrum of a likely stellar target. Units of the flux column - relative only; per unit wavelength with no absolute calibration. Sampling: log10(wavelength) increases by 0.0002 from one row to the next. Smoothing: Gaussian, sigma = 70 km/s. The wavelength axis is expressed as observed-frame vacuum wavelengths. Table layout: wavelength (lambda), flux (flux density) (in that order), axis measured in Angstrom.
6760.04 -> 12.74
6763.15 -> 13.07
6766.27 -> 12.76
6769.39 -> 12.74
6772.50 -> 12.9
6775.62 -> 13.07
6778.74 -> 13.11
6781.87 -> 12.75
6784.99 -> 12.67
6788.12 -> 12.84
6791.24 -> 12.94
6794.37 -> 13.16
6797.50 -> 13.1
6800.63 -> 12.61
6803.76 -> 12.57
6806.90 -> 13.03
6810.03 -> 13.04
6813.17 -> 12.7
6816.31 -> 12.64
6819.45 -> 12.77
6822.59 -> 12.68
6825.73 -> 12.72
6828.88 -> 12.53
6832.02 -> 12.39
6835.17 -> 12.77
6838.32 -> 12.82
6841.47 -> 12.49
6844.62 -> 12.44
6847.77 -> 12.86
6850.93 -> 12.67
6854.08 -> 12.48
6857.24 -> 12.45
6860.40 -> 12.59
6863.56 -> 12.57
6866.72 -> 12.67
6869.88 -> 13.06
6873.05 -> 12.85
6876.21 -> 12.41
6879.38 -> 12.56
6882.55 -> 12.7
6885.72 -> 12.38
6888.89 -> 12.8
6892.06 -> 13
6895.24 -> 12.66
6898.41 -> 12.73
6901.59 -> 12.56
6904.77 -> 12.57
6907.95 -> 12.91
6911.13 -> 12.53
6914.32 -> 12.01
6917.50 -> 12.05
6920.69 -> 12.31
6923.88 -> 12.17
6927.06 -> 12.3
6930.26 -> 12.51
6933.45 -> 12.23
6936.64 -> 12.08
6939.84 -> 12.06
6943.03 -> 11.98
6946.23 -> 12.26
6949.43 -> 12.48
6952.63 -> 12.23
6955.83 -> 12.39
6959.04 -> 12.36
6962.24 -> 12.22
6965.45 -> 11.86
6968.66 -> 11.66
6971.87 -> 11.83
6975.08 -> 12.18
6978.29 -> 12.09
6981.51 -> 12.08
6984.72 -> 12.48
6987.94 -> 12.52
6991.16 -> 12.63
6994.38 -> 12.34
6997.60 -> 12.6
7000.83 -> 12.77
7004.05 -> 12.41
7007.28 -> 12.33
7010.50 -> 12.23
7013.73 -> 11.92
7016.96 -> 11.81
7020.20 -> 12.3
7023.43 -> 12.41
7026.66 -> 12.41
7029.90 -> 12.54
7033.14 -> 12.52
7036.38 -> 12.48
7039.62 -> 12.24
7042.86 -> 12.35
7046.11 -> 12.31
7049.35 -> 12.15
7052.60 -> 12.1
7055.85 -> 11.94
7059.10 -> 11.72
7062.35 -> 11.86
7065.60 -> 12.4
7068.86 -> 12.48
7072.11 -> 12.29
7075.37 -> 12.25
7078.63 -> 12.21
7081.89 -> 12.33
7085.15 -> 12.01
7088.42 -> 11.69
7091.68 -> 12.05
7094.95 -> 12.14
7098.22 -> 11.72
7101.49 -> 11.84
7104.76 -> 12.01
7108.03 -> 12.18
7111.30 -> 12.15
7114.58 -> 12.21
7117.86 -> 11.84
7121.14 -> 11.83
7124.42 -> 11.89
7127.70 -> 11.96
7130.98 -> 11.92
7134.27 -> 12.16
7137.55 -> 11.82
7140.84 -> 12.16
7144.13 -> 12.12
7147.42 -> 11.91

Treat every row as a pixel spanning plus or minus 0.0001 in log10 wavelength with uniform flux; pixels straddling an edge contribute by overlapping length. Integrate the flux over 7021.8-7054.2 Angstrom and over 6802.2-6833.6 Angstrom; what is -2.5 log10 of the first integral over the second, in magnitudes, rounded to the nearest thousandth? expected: -0.004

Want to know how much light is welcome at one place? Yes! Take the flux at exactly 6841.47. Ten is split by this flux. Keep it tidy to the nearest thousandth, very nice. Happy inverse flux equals 0.801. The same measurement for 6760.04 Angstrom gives 0.785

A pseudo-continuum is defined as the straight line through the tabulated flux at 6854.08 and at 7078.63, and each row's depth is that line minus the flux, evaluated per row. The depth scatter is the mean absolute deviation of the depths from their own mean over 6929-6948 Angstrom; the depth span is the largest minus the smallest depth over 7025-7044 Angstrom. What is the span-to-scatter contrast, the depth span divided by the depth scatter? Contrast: 1.99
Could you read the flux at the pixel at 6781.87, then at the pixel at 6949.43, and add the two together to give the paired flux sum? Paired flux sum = 25.2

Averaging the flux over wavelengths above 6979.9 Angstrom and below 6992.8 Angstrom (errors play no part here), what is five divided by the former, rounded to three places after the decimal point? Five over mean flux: 0.402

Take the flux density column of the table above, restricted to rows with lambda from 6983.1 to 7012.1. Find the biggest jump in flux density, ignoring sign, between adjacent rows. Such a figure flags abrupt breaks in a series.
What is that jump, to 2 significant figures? 0.36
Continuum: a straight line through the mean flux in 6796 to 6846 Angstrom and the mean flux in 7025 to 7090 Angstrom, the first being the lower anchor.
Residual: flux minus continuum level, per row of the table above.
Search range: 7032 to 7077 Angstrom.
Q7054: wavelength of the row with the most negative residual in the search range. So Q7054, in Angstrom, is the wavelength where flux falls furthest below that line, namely 7059.10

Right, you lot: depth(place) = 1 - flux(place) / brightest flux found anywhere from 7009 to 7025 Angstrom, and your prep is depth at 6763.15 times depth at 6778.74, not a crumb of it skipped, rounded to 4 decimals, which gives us 0.0030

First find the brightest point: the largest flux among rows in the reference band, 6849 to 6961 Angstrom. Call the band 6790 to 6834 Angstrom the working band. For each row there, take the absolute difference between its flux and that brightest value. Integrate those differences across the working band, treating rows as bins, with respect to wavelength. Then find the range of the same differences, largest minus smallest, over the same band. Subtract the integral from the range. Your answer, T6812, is -13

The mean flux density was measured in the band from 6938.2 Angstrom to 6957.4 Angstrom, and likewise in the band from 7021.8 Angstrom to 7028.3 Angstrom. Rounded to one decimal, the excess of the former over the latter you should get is -0.2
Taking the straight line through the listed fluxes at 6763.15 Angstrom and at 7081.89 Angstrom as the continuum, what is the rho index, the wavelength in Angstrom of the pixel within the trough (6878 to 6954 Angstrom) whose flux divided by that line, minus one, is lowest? 6914.32 Angstrom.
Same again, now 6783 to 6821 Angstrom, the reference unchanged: 6803.76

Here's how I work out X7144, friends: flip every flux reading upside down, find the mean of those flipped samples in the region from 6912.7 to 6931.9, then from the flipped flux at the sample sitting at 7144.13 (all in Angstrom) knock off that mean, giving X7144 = 0.0007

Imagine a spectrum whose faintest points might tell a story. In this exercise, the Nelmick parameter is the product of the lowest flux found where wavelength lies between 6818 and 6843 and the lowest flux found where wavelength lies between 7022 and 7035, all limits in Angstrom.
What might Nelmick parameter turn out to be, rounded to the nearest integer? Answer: 154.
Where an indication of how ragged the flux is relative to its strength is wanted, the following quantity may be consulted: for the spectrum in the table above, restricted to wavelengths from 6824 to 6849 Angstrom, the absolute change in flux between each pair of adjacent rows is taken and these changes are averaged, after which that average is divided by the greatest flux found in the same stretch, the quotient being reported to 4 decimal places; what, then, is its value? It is 0.0173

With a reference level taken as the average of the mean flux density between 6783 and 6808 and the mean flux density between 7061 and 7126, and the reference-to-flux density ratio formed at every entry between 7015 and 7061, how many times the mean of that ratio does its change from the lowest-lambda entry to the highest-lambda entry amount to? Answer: 0.01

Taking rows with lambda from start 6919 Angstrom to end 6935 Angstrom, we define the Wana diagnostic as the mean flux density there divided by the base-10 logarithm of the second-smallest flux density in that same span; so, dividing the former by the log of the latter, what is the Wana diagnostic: 11.3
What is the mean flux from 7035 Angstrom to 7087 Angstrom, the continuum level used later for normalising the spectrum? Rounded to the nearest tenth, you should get 12.2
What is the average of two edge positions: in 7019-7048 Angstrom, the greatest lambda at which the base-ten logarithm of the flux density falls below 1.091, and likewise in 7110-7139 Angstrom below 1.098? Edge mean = 7091.8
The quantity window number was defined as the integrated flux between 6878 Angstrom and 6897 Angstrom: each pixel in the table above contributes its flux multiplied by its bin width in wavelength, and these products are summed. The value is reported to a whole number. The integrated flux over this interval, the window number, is 241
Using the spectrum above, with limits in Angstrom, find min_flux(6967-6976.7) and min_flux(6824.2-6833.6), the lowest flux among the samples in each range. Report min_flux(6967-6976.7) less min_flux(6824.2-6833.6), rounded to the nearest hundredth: -0.73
